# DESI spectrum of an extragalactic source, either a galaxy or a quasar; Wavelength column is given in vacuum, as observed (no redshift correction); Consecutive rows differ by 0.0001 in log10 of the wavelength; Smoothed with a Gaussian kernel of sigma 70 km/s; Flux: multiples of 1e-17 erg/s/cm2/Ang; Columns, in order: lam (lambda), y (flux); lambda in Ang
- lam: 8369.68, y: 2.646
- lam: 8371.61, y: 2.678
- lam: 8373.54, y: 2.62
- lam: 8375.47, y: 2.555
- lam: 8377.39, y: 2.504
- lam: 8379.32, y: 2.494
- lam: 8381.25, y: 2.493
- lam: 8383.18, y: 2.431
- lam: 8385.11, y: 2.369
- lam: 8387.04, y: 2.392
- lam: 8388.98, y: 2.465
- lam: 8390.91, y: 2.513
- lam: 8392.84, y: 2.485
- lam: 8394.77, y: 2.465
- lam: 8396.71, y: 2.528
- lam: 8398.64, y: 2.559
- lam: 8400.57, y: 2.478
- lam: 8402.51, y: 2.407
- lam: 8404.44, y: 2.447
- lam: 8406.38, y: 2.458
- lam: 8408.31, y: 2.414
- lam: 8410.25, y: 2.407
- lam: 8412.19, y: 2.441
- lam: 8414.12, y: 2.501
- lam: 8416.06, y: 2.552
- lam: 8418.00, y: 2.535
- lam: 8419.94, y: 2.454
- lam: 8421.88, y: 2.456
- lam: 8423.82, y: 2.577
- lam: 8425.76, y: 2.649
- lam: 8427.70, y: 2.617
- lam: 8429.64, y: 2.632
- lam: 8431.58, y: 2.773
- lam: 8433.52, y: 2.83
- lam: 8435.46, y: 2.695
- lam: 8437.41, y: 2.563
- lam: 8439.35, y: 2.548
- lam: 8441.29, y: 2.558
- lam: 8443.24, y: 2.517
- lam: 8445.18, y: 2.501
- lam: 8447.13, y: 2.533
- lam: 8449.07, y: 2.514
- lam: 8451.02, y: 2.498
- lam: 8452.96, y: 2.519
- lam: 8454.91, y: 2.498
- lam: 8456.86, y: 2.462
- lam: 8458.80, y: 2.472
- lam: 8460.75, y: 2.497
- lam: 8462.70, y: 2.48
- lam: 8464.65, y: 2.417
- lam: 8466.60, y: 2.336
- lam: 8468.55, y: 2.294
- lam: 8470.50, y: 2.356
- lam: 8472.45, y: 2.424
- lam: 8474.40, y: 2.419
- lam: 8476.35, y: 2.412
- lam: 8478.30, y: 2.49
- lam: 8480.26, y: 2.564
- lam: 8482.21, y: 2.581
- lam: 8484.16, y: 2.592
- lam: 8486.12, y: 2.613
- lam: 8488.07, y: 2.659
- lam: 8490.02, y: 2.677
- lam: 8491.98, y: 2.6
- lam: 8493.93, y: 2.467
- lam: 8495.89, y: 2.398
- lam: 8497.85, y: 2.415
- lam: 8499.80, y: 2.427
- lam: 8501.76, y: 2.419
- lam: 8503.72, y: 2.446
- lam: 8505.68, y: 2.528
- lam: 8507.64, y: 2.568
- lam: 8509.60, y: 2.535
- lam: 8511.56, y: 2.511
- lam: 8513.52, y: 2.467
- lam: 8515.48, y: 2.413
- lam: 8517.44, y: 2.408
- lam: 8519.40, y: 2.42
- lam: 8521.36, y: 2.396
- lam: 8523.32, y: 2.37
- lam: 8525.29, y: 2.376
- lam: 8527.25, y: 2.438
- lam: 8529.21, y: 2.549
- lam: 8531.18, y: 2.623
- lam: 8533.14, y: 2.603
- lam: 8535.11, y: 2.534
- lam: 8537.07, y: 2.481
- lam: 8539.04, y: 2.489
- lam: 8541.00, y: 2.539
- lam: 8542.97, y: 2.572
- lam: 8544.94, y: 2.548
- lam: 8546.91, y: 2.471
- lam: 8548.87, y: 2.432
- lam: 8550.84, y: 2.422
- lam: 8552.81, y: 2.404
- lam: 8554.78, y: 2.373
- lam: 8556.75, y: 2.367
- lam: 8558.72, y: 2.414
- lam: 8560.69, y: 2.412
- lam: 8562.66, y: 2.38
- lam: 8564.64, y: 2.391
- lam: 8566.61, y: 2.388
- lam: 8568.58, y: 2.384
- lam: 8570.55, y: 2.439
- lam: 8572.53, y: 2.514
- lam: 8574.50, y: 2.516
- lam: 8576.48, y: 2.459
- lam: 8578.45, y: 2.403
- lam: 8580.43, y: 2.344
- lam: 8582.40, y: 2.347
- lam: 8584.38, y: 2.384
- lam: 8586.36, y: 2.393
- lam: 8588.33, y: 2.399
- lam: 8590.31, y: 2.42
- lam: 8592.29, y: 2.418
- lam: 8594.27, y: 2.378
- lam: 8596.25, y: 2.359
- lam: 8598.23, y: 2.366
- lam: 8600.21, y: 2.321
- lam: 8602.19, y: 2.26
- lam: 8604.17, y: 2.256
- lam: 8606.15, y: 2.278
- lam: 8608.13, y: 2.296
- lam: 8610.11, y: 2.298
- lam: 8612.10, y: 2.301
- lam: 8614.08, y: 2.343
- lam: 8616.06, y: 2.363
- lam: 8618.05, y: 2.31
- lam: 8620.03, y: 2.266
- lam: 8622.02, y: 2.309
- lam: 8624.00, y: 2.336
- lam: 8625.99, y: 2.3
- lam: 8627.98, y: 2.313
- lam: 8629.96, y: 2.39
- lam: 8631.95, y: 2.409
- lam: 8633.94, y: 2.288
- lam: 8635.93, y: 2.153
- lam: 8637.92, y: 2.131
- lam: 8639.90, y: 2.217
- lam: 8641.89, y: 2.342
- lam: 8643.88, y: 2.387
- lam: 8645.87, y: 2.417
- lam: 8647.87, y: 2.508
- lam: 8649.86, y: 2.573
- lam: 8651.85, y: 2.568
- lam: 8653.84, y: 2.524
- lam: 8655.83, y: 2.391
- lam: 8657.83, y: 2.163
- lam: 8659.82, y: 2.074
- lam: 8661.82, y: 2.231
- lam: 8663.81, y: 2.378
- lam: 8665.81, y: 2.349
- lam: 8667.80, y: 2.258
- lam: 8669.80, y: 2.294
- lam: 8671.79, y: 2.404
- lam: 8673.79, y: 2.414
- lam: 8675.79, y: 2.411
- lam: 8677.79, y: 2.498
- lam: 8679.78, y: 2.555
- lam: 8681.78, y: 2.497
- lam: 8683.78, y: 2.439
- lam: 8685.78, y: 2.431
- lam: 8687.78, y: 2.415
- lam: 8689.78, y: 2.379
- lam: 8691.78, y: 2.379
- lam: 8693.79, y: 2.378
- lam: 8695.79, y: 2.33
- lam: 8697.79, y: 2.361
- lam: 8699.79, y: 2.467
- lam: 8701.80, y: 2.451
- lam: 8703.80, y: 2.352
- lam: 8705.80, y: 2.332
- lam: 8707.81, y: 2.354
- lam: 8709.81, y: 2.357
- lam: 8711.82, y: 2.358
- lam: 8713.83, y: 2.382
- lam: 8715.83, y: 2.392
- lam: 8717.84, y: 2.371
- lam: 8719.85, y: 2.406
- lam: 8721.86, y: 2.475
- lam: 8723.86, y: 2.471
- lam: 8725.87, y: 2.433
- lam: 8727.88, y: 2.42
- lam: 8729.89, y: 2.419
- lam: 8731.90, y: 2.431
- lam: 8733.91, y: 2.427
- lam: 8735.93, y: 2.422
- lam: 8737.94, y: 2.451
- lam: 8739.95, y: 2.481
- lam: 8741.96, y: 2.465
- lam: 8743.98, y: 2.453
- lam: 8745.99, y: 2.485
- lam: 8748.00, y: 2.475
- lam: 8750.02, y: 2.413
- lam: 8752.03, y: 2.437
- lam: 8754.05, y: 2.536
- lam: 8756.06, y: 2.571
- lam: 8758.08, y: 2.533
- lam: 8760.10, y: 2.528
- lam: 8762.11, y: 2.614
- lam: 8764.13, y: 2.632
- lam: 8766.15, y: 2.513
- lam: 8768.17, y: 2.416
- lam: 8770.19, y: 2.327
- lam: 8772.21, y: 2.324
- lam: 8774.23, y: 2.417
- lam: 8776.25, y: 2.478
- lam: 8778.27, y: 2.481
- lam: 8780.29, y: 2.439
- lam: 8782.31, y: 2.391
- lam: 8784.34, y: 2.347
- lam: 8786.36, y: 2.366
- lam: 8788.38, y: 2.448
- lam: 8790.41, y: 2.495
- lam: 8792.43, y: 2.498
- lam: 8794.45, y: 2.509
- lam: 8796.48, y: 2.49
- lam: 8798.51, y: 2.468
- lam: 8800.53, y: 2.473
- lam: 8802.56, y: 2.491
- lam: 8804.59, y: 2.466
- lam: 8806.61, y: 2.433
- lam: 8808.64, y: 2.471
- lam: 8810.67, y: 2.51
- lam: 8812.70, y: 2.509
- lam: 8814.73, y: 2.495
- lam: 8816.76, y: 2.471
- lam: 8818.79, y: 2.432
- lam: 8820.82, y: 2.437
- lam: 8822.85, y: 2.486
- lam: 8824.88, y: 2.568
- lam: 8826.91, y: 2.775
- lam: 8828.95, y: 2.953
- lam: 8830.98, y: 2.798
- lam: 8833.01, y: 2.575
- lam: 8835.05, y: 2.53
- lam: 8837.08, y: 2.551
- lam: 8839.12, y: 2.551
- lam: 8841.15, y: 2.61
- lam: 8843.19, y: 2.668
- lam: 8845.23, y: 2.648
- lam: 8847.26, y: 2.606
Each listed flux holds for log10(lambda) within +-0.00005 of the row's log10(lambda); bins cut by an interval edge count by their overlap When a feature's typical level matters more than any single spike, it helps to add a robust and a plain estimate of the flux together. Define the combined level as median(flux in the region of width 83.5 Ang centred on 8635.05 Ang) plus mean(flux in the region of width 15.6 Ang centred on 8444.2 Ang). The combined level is 4.86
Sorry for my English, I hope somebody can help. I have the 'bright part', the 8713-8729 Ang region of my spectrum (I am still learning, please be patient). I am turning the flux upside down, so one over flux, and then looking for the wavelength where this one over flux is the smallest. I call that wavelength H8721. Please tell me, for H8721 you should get 8721.86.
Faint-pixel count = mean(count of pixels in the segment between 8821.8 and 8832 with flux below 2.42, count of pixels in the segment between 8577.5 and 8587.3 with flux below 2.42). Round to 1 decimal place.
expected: 2.5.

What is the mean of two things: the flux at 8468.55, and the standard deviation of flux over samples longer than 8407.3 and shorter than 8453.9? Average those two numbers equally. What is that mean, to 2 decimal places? 1.20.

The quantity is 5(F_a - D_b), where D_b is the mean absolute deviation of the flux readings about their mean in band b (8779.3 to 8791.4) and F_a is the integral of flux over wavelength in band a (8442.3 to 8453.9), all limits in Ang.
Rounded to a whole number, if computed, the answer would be 146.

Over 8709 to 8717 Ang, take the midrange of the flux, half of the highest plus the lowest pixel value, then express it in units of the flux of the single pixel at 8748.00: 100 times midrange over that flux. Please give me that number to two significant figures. 96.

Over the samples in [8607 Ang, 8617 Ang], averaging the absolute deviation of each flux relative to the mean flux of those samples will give 0.026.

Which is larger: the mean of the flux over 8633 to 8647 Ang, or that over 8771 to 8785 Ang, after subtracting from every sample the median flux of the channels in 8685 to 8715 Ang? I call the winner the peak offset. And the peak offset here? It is 0.033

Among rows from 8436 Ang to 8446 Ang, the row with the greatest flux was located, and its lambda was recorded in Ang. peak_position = 8437.41 Ang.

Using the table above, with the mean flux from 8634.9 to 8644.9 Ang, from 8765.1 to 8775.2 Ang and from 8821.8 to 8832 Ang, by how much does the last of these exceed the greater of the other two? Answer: 0.32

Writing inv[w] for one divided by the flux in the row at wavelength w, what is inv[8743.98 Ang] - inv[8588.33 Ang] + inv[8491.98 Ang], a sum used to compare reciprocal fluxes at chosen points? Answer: 0.38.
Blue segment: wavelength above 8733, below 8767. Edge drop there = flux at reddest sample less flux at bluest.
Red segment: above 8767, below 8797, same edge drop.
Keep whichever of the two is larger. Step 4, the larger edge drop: 0.086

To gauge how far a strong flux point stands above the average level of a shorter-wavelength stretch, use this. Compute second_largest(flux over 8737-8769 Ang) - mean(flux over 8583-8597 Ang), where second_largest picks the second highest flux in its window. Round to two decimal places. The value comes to 0.22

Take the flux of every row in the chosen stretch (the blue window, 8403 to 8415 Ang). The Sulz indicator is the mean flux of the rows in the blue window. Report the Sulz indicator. 2.44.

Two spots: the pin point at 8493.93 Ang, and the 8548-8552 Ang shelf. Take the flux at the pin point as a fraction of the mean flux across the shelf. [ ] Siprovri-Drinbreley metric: 1.02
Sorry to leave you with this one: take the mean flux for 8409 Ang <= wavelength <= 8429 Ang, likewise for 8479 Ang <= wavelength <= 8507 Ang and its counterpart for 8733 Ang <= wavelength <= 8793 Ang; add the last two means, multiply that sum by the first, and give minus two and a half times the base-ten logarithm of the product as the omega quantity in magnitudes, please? -2.75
